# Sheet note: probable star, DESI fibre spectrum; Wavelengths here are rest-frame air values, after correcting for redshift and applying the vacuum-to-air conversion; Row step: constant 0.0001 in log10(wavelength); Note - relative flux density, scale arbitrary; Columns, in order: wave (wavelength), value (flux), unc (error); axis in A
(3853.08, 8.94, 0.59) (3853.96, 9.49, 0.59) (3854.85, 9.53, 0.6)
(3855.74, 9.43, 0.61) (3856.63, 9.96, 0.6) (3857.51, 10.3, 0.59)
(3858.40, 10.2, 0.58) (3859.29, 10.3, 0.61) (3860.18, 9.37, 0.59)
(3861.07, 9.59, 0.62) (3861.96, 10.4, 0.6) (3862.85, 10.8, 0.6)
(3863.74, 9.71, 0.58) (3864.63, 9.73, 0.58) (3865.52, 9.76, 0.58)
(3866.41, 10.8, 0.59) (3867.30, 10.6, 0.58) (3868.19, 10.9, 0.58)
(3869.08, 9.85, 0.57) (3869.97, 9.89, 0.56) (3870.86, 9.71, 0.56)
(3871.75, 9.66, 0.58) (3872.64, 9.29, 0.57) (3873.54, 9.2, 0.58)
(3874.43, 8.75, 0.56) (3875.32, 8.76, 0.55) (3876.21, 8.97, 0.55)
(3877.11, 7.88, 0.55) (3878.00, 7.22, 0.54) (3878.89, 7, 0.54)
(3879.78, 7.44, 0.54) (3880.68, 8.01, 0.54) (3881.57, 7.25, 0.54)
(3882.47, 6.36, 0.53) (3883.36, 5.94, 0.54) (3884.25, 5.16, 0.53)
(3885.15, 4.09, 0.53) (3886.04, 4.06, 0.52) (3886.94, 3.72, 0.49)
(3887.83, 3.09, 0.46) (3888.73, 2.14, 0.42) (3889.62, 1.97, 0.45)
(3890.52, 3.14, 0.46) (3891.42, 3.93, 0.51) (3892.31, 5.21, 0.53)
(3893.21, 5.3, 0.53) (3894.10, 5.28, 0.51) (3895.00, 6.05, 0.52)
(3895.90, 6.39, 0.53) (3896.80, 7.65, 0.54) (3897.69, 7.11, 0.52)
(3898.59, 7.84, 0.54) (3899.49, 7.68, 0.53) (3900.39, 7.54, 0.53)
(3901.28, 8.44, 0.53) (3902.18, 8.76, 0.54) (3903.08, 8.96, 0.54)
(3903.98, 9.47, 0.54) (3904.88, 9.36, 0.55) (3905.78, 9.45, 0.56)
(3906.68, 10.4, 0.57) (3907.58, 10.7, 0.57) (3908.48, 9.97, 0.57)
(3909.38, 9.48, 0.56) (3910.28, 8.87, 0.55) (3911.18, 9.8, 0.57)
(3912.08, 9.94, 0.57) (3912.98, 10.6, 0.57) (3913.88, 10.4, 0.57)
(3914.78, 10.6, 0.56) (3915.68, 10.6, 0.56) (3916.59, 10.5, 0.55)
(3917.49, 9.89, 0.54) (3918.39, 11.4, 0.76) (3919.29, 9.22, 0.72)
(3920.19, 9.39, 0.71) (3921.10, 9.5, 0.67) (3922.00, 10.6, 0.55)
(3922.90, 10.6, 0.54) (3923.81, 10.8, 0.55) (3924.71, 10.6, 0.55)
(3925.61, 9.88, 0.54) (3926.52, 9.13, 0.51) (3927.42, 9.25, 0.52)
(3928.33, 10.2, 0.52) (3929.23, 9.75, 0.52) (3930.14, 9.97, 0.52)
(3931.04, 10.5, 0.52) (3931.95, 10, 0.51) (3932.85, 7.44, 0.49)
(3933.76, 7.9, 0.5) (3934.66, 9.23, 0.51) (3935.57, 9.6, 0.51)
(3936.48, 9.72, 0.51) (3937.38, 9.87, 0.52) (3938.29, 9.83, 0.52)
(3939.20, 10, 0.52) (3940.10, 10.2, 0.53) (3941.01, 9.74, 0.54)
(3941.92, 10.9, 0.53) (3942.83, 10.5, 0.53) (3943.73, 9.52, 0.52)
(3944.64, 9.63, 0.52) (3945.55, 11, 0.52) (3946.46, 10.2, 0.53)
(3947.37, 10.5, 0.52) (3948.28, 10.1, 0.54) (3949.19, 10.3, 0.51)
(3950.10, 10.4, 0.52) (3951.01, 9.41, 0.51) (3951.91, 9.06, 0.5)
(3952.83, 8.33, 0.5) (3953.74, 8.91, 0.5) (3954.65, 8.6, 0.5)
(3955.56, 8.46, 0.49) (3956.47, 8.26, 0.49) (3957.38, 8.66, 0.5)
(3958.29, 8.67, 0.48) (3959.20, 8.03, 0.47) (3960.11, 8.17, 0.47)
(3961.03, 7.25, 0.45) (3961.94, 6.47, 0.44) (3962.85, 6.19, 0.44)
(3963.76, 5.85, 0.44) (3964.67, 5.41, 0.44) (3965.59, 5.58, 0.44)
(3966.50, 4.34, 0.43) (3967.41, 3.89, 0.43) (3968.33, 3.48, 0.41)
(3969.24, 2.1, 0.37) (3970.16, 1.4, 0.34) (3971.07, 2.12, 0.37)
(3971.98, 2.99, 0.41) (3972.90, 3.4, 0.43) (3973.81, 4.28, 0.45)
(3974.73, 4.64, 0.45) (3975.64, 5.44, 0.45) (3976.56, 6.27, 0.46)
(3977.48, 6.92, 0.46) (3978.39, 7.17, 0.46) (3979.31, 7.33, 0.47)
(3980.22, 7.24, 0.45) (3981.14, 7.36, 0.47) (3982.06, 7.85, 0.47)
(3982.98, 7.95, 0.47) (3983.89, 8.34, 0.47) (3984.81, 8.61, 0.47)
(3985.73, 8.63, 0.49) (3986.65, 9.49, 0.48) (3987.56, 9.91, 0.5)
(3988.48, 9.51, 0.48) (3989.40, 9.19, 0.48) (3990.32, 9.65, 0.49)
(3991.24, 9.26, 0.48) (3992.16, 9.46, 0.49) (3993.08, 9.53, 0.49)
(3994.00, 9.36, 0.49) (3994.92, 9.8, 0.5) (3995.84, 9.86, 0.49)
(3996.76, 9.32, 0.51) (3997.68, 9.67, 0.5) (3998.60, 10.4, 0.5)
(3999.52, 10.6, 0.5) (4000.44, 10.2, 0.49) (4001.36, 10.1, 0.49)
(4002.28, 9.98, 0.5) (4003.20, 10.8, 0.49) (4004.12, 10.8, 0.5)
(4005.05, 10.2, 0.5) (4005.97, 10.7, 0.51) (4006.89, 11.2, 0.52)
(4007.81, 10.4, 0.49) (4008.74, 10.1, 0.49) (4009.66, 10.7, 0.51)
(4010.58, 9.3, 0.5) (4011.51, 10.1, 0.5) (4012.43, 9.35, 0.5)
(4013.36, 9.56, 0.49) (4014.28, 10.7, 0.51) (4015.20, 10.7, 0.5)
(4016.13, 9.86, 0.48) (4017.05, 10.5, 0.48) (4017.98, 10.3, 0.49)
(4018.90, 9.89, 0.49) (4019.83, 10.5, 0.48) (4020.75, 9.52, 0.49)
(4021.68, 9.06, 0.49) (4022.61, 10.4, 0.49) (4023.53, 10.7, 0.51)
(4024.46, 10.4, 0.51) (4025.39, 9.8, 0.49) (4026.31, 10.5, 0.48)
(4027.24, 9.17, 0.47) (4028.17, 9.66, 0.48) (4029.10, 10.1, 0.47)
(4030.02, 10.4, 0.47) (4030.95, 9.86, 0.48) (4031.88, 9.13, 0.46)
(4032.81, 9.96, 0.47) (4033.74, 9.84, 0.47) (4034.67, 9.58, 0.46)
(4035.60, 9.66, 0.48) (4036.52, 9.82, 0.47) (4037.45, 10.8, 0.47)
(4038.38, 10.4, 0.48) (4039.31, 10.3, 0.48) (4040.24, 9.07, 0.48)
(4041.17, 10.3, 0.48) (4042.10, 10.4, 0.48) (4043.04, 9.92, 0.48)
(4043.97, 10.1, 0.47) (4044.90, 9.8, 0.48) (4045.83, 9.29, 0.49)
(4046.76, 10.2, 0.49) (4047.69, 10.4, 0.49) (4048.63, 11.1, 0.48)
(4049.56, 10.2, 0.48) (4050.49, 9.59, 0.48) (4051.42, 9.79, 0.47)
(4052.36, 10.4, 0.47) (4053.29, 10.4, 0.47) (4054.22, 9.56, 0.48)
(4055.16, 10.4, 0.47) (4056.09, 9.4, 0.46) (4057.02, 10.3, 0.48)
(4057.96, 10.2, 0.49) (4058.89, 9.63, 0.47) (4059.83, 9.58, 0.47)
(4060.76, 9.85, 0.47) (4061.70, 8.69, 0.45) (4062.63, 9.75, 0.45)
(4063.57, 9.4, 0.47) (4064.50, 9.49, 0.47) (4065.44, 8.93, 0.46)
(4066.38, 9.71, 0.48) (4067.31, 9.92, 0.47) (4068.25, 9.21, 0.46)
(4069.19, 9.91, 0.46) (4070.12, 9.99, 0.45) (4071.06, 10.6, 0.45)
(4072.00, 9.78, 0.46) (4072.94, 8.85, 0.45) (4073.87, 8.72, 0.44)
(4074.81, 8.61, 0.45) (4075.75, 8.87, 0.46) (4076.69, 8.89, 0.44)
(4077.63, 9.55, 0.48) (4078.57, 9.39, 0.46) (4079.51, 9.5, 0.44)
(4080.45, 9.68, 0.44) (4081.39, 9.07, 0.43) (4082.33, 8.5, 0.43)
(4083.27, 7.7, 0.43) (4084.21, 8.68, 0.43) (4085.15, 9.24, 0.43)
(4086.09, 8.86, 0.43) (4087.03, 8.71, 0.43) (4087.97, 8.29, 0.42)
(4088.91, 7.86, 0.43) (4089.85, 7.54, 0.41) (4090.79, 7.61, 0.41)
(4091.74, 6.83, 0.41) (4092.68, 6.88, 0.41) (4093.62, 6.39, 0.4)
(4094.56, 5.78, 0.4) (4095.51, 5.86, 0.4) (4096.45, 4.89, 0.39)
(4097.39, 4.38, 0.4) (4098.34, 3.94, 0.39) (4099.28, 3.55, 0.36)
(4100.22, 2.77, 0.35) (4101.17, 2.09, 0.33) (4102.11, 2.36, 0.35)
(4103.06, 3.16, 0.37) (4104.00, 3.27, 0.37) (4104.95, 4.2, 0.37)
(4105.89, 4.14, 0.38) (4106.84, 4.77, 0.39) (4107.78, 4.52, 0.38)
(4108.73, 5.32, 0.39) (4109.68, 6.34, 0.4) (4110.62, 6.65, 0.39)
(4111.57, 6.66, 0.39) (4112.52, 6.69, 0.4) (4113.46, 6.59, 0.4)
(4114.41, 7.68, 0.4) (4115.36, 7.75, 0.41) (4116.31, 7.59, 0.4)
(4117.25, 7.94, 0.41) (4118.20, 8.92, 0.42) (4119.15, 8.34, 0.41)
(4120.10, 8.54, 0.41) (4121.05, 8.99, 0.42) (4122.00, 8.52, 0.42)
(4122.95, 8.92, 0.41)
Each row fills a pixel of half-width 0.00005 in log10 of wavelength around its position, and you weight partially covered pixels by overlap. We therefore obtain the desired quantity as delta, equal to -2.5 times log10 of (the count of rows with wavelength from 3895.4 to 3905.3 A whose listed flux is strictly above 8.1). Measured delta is -1.7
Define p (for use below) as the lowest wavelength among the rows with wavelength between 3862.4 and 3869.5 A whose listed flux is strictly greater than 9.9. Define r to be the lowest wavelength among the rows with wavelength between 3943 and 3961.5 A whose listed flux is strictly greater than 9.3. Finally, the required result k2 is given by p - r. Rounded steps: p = 3862.85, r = 3943.73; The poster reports -80.9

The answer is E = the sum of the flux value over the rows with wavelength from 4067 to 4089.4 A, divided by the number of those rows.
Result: 9.1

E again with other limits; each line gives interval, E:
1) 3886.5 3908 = 6.6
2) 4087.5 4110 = 5.1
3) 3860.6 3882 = 9.2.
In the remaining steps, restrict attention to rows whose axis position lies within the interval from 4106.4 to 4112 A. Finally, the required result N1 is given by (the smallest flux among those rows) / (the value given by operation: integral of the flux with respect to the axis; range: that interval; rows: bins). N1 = 0.14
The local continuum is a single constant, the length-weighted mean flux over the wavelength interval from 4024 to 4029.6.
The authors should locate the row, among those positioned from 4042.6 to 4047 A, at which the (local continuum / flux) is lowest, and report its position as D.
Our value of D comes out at 4046.76 A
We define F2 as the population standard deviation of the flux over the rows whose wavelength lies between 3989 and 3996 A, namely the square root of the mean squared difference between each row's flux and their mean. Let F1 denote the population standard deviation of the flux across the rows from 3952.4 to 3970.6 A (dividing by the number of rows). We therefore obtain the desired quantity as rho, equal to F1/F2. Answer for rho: 10.0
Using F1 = 2.3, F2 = 0.23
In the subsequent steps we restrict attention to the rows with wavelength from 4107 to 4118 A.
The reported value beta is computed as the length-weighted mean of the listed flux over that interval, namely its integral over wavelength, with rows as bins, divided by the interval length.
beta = 7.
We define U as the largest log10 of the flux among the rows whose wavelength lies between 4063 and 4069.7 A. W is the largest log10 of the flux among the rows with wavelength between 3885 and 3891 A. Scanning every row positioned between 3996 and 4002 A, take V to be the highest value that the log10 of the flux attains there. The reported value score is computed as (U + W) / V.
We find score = 1.57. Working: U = 0.997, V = 1.03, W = 0.61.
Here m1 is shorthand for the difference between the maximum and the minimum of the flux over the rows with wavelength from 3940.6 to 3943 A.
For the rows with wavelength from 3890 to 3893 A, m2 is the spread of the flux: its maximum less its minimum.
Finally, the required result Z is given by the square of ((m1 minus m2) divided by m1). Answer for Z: 0.62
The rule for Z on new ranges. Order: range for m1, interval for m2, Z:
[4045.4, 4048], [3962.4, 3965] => 0.09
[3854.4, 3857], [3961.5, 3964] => 0.03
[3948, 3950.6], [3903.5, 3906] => 0.40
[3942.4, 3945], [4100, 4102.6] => 0.09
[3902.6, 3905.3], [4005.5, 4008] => 0.32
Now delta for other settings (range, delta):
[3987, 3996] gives -2.5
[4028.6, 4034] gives -1.9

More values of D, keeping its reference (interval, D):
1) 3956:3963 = 3958.29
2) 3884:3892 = 3884.25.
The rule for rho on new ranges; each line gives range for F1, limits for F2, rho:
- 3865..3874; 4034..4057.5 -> 1.2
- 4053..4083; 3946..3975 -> 0.2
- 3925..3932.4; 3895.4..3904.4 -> 0.5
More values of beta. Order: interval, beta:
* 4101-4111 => 4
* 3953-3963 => 8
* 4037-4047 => 10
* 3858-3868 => 10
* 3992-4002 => 10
